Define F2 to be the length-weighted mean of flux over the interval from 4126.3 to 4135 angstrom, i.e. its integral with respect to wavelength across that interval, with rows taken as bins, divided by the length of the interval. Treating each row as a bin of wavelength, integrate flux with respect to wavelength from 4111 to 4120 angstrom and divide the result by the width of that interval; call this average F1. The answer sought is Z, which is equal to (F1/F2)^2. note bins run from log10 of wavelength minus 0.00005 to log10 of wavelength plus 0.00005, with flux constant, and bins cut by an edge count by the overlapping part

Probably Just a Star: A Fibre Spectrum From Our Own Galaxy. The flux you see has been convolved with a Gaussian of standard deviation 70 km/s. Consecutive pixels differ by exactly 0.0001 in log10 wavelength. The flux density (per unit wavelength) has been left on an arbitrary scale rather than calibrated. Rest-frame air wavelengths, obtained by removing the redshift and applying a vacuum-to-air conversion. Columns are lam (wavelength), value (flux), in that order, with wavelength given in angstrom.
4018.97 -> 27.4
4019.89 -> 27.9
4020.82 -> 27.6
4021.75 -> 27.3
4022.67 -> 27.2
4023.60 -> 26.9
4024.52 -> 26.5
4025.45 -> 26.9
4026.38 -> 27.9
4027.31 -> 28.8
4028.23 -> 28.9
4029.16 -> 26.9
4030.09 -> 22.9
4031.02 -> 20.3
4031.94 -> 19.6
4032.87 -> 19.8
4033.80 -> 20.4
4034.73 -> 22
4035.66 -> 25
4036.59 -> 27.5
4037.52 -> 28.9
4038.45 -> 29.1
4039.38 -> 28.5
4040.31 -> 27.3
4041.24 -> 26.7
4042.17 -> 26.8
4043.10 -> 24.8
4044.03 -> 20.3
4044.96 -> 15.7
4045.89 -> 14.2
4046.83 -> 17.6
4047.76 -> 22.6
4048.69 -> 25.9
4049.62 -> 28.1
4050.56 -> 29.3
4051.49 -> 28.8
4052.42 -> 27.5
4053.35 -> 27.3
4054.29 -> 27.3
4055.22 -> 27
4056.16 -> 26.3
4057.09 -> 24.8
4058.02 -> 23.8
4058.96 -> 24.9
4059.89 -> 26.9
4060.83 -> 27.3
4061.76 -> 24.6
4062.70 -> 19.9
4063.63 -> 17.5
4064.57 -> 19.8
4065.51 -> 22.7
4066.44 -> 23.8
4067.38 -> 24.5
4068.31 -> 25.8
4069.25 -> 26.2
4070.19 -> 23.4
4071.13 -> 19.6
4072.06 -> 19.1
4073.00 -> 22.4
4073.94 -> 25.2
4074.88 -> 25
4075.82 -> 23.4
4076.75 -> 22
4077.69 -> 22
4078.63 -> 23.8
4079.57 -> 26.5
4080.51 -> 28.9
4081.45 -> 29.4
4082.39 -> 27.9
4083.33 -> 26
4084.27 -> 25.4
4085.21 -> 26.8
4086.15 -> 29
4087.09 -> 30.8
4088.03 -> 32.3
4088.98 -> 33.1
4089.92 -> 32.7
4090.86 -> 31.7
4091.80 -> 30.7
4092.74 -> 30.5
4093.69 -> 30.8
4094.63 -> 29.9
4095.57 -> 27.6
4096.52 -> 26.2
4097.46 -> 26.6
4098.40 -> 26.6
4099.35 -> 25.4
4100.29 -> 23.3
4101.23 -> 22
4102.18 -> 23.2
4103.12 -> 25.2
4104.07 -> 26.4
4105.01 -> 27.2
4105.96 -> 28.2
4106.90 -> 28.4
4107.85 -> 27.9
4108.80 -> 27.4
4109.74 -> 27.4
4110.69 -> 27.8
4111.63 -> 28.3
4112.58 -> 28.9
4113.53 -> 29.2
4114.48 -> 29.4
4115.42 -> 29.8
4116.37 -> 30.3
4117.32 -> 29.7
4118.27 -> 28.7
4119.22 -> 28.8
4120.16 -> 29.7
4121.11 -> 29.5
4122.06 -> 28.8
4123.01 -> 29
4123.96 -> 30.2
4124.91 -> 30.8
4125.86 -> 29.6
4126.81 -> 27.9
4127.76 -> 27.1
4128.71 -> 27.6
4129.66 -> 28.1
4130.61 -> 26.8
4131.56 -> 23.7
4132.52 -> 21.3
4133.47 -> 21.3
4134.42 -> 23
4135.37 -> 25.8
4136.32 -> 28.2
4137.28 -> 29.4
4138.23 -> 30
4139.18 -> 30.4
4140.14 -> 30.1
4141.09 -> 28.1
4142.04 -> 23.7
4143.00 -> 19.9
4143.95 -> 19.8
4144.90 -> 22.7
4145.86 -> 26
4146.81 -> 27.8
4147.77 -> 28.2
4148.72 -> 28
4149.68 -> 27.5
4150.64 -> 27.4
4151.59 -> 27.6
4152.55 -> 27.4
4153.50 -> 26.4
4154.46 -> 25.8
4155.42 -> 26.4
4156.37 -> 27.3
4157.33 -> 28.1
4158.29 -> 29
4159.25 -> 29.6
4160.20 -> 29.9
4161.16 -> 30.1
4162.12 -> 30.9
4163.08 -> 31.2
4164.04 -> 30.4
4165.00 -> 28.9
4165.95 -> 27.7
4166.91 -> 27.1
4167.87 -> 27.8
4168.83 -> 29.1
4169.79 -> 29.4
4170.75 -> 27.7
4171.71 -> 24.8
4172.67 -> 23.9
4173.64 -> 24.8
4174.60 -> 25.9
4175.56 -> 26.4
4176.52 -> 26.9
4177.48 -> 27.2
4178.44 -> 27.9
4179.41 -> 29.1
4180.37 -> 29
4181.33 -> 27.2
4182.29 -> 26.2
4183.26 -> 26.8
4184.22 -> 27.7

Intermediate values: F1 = 29.2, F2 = 25.2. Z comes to 1.34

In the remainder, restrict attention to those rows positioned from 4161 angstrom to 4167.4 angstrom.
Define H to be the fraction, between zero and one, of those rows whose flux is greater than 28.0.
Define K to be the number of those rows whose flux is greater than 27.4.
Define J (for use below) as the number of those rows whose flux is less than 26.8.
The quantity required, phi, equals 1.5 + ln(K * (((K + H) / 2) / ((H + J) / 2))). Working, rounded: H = 0.7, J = 0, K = 6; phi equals 5.5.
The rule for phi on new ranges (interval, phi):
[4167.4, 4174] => 3.2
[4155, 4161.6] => 4.3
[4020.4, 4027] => 2.9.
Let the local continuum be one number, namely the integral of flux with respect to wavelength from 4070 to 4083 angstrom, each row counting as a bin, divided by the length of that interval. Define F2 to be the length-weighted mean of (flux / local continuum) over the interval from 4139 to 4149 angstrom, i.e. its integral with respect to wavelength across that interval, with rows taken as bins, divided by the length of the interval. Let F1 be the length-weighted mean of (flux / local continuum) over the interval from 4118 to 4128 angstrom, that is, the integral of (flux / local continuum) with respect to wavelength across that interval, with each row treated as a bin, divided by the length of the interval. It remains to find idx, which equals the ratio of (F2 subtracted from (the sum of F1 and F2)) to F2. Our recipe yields 1.13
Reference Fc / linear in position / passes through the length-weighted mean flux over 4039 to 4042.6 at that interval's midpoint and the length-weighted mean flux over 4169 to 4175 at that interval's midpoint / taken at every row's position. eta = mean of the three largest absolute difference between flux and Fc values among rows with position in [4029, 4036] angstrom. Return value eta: 7.5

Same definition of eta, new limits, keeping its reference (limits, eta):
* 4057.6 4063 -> 4.4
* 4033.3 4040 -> 4.9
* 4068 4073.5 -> 6.7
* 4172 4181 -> 2.7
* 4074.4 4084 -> 4.5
